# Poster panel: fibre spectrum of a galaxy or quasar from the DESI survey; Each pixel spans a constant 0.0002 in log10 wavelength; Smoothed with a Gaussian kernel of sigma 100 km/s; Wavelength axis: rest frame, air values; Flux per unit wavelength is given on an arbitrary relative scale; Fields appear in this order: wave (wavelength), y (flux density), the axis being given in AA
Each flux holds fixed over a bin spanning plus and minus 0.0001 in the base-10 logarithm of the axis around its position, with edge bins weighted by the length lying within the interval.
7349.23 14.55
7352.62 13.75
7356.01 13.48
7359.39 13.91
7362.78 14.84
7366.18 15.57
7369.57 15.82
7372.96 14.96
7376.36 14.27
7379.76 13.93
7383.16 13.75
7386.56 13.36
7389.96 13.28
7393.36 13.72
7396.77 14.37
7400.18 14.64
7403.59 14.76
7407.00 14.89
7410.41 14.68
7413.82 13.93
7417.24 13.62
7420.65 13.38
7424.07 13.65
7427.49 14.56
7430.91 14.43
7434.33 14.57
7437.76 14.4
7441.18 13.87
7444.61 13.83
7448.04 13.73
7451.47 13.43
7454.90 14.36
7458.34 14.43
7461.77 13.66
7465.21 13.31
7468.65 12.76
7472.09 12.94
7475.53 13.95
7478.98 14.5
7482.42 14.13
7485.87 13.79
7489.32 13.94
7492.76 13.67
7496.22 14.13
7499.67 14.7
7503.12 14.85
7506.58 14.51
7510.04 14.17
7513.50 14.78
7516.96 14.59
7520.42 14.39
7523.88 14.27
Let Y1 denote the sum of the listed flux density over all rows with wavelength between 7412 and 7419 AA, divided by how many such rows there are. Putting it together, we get 13.8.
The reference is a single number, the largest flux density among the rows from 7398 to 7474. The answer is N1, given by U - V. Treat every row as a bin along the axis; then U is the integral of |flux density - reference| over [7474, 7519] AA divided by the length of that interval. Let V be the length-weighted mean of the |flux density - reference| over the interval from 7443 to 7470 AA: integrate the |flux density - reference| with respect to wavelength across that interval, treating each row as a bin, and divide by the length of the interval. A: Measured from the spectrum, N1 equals -0.59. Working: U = 0.60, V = 1.19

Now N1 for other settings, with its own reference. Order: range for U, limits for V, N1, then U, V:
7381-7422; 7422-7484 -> -0.12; 0.85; 0.98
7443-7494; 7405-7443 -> 0.42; 1.13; 0.71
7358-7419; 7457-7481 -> -0.52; 0.73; 1.25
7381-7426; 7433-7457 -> 0.02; 0.89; 0.87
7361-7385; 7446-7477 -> -0.63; 0.64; 1.27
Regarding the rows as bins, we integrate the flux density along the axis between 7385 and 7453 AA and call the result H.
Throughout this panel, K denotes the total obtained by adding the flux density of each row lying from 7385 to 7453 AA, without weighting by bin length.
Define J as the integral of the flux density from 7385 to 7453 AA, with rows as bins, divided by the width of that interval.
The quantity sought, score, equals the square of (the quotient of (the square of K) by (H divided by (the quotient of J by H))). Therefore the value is 1.48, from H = 956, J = 14.1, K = 281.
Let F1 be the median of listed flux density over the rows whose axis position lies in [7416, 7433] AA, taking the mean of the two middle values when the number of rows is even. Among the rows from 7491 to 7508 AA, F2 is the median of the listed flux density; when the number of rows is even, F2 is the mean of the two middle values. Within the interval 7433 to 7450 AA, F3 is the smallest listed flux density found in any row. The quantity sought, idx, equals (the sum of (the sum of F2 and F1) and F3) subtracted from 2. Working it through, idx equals -39.9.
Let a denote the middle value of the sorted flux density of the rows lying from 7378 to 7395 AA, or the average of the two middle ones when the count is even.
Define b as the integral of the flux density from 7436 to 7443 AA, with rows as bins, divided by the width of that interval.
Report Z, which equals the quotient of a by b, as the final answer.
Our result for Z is 0.97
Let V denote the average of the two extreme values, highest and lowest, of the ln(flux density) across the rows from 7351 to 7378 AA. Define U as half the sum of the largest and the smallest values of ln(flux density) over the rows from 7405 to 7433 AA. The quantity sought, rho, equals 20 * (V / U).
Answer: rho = 20.26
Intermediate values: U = 2.647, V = 2.68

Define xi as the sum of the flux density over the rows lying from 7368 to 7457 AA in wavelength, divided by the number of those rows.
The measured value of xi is 14.2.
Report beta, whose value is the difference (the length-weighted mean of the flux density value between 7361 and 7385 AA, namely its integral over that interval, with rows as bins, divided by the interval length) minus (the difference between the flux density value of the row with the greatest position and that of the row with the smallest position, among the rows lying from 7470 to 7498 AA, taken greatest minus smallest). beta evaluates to 13.5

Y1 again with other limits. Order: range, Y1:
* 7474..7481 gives 14.2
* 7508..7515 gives 14.5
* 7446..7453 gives 13.6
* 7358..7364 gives 14.4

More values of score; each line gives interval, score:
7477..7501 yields 1.45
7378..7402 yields 1.39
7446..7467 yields 1.27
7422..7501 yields 1.40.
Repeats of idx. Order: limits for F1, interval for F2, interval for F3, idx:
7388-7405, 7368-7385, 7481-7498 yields -40.3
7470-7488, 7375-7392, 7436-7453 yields -39.1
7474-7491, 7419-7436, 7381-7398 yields -39.7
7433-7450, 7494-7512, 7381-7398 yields -39.7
